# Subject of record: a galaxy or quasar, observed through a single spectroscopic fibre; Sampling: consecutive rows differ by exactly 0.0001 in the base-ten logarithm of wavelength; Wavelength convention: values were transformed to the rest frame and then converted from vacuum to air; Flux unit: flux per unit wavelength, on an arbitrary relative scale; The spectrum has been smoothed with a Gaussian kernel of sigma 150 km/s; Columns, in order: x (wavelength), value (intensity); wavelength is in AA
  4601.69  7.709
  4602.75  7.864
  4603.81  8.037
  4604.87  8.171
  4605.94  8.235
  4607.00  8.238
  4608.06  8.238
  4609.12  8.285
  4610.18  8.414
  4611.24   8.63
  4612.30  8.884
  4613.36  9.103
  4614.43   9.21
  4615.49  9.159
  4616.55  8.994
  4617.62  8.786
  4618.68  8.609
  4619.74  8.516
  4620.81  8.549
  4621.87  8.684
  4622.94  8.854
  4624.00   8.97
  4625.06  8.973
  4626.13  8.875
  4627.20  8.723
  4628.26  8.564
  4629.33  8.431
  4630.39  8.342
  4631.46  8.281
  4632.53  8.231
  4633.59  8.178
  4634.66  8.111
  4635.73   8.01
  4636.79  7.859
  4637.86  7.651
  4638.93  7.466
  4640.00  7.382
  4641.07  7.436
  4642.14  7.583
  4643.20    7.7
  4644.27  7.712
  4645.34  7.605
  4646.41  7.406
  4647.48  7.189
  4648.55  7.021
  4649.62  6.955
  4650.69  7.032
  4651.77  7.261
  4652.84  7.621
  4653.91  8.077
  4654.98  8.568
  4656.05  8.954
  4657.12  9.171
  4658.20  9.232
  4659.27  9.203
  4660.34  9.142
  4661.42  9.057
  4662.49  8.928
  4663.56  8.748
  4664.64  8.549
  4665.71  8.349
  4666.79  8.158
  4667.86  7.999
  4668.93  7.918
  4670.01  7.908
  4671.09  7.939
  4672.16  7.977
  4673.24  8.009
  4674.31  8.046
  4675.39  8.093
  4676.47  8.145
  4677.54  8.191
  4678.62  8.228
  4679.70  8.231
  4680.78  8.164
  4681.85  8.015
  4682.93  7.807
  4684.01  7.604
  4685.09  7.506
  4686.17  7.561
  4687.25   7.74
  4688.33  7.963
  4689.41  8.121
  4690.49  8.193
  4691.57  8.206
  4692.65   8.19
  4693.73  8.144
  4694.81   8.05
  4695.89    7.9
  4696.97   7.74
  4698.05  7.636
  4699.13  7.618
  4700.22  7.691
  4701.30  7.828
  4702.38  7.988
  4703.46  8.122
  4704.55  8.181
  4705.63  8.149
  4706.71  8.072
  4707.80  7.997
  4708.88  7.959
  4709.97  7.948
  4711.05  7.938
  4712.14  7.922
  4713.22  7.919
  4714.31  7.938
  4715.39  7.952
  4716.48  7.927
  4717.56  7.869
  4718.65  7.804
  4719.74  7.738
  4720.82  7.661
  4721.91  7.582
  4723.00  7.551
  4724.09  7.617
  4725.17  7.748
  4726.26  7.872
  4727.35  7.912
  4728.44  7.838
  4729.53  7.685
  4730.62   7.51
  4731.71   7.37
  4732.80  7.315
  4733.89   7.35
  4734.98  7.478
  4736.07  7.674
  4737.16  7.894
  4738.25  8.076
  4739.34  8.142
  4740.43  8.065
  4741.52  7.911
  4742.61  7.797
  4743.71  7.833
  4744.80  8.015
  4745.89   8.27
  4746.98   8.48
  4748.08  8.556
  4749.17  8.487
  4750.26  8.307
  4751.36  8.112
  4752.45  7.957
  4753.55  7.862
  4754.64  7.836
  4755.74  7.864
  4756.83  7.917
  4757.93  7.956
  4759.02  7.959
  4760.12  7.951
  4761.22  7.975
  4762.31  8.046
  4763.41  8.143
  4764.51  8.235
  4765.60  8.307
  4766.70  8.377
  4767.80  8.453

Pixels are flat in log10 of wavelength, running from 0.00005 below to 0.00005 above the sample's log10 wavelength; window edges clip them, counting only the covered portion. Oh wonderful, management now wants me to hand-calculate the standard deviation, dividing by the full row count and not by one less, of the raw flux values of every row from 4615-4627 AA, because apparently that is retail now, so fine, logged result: 0.20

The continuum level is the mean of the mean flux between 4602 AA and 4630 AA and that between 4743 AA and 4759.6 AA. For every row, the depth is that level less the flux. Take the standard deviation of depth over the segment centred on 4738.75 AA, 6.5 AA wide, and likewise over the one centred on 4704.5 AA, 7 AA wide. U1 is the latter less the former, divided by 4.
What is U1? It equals -0.01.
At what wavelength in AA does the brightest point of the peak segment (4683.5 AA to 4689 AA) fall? 4688.33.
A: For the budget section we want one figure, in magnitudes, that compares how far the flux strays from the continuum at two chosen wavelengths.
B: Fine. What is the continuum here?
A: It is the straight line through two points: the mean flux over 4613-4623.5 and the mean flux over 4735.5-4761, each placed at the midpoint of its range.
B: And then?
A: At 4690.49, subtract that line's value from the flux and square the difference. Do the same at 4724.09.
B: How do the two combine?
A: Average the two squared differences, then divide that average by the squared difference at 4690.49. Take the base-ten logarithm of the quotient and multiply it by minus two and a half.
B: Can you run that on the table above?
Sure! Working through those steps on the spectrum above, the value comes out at -1.6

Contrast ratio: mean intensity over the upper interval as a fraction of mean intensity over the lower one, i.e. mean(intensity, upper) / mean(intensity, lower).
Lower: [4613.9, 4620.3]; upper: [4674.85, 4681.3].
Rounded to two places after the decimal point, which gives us 0.92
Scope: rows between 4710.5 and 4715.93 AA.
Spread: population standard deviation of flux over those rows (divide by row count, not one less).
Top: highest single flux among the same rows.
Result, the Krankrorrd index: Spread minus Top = -7.94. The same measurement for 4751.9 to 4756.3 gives -7.91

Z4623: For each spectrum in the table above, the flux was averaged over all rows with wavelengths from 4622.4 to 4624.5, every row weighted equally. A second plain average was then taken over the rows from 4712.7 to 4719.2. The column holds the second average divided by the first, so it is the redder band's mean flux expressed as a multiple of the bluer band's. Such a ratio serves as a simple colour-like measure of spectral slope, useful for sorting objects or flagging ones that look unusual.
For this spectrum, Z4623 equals 0.89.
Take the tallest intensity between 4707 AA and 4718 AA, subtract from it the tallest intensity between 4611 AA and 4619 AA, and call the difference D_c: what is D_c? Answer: -1.2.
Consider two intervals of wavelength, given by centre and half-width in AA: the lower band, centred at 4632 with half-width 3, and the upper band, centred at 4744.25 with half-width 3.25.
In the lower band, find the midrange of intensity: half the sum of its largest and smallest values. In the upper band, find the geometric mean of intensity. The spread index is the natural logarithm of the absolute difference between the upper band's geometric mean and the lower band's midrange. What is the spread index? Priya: -1.5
